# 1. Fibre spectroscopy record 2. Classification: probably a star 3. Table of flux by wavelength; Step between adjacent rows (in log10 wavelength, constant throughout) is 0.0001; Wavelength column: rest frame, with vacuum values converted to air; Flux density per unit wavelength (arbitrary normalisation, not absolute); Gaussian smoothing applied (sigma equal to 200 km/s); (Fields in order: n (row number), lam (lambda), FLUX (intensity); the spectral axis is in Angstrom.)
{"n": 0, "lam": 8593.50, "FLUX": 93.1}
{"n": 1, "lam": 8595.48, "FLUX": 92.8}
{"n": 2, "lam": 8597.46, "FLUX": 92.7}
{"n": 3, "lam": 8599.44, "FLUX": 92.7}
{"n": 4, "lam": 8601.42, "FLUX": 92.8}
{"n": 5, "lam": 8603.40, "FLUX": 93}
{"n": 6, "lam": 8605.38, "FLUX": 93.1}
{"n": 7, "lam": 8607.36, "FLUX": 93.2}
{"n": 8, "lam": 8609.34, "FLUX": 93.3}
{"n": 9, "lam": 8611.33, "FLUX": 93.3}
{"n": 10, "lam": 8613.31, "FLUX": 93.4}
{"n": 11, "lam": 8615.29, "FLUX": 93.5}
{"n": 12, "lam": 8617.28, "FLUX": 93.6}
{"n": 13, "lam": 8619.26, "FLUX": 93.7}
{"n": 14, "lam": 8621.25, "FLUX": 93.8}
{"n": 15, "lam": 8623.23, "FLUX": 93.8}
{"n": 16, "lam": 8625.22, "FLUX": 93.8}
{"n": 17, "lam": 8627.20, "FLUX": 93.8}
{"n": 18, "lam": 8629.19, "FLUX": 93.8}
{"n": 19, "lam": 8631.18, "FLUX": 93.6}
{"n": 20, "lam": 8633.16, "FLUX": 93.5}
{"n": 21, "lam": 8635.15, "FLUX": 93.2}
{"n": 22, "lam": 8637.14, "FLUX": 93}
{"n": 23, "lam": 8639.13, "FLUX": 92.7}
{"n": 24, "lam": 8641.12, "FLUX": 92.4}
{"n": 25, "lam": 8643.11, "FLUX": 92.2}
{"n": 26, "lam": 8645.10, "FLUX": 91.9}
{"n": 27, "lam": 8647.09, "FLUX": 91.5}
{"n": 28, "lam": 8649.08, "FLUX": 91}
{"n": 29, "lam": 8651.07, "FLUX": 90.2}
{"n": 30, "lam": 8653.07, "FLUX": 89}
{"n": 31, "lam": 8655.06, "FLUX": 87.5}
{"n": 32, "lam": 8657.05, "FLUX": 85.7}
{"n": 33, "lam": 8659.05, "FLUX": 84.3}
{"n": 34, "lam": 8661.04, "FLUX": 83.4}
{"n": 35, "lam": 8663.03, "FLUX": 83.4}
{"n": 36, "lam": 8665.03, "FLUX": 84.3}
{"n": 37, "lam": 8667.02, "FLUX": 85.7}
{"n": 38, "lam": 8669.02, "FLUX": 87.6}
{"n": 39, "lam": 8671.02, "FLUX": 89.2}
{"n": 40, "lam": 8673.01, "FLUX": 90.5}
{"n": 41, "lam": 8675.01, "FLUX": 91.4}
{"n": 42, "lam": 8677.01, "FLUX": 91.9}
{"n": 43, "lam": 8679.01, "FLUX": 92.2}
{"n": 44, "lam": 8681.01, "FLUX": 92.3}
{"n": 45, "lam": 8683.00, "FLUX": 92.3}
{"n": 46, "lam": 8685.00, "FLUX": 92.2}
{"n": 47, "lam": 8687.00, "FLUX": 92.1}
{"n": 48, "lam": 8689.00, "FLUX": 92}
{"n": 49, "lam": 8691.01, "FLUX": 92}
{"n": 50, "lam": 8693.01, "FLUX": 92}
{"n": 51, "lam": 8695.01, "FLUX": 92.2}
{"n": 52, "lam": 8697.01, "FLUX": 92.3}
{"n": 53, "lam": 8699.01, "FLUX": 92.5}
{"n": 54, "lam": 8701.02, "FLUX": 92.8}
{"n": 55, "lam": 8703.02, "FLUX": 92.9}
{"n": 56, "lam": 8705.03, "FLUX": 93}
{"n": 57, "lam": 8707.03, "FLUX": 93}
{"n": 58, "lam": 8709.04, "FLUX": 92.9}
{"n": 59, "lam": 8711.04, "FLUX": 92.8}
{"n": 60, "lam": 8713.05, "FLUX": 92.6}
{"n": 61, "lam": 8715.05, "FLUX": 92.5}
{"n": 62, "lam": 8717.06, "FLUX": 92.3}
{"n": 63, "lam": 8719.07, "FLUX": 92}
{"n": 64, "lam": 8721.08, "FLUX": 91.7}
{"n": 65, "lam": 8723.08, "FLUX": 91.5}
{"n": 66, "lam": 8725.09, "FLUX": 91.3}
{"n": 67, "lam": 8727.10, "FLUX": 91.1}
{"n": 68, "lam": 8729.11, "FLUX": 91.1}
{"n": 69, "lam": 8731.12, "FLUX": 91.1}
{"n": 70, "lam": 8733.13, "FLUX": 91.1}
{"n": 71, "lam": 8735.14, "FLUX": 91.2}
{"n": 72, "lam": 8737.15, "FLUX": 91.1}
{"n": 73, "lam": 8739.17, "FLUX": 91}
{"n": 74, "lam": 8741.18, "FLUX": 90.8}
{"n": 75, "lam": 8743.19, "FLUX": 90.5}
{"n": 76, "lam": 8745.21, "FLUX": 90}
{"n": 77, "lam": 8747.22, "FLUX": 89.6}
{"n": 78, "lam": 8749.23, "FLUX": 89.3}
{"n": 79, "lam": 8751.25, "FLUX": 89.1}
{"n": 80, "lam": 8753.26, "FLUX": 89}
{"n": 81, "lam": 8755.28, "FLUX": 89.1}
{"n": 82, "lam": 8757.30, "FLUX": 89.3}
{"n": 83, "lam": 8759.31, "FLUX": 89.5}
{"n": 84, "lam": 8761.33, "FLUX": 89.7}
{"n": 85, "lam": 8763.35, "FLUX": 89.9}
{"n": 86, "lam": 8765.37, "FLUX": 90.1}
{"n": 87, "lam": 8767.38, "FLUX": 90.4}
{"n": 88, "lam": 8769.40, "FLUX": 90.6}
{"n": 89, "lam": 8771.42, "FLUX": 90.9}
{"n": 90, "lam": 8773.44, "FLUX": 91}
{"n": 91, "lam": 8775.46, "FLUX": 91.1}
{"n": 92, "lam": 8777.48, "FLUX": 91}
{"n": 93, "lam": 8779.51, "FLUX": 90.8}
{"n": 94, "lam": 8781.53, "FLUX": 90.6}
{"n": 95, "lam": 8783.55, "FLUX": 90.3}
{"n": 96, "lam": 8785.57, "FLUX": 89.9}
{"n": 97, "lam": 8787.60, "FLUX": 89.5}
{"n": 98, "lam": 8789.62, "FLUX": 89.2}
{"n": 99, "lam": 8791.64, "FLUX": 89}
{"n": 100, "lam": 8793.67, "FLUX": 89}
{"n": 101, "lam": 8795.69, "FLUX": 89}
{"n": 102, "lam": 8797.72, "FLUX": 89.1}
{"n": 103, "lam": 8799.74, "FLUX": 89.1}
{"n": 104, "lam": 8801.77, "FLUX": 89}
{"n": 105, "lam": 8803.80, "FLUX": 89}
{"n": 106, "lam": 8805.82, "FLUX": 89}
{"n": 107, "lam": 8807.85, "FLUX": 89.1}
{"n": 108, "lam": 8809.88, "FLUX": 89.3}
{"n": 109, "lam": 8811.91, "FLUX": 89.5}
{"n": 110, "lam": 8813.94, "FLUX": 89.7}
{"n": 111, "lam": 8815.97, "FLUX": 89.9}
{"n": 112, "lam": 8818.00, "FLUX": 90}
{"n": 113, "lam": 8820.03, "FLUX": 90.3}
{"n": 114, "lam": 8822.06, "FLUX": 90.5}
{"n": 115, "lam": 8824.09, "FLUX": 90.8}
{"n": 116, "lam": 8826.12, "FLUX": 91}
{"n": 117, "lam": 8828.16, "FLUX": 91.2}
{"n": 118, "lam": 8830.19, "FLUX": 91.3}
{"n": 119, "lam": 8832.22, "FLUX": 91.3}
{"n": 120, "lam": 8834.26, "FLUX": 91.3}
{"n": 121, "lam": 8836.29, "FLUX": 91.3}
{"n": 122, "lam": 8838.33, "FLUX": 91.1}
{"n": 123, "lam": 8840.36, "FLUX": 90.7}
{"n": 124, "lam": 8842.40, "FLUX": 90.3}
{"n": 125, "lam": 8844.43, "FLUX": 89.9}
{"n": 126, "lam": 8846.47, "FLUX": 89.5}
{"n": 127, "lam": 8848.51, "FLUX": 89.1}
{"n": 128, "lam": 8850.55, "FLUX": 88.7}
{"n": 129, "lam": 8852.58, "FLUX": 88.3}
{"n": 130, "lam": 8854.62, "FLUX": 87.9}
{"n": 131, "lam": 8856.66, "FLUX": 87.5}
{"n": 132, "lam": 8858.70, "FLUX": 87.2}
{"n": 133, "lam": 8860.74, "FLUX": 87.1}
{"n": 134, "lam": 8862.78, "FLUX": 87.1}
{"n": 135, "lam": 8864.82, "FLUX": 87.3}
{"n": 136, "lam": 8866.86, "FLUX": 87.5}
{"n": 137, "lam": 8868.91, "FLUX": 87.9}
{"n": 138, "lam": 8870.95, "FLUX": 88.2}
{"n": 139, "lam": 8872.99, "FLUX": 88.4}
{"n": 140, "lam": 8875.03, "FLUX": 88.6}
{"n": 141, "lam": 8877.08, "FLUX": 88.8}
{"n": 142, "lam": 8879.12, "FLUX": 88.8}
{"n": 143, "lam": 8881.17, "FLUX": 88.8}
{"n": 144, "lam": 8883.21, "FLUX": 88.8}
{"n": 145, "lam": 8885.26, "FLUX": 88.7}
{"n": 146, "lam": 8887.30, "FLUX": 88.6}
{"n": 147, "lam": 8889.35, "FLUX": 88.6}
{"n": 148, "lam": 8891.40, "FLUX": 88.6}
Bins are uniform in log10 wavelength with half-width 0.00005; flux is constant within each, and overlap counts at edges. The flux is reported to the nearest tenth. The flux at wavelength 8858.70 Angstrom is 87.2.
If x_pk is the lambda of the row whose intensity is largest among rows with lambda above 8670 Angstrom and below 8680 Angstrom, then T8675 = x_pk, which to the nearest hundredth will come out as 8679.01 Angstrom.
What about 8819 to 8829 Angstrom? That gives 8828.16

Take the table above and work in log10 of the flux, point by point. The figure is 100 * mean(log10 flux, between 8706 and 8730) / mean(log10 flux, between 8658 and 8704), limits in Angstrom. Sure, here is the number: 101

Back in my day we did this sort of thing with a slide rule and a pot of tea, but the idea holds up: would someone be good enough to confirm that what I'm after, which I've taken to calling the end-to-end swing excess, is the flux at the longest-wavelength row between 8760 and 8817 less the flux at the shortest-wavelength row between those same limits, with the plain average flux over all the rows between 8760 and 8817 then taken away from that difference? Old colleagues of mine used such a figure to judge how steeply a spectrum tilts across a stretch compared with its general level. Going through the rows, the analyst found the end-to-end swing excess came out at -89.6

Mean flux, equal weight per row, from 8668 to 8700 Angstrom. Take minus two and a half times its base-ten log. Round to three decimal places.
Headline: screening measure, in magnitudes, -4.904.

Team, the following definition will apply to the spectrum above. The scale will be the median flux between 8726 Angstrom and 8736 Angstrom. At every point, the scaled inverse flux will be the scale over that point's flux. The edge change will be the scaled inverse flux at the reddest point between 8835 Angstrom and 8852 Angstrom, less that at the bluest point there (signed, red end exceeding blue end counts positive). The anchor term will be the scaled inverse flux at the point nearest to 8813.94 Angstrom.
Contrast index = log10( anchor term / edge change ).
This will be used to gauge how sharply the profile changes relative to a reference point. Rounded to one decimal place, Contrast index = 1.5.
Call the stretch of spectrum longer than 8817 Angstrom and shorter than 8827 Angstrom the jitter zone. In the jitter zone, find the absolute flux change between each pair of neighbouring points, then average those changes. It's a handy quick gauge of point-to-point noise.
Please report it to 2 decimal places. 0.25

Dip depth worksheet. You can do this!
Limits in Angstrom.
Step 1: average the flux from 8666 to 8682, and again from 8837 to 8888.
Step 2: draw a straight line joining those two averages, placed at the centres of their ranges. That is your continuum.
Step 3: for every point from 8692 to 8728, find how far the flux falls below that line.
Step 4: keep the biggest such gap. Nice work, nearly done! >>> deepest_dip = -1.4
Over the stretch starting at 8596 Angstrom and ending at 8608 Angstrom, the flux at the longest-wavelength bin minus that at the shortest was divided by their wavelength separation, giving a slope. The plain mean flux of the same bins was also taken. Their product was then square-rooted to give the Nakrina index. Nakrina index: 2.2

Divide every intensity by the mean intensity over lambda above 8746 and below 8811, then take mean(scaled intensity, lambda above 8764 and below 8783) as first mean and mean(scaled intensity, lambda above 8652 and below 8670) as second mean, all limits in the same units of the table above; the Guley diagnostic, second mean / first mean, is 0.94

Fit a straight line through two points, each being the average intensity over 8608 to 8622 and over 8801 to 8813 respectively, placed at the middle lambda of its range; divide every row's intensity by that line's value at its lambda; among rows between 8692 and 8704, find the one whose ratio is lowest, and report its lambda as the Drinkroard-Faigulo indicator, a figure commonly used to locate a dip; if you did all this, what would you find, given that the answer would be 8693.01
